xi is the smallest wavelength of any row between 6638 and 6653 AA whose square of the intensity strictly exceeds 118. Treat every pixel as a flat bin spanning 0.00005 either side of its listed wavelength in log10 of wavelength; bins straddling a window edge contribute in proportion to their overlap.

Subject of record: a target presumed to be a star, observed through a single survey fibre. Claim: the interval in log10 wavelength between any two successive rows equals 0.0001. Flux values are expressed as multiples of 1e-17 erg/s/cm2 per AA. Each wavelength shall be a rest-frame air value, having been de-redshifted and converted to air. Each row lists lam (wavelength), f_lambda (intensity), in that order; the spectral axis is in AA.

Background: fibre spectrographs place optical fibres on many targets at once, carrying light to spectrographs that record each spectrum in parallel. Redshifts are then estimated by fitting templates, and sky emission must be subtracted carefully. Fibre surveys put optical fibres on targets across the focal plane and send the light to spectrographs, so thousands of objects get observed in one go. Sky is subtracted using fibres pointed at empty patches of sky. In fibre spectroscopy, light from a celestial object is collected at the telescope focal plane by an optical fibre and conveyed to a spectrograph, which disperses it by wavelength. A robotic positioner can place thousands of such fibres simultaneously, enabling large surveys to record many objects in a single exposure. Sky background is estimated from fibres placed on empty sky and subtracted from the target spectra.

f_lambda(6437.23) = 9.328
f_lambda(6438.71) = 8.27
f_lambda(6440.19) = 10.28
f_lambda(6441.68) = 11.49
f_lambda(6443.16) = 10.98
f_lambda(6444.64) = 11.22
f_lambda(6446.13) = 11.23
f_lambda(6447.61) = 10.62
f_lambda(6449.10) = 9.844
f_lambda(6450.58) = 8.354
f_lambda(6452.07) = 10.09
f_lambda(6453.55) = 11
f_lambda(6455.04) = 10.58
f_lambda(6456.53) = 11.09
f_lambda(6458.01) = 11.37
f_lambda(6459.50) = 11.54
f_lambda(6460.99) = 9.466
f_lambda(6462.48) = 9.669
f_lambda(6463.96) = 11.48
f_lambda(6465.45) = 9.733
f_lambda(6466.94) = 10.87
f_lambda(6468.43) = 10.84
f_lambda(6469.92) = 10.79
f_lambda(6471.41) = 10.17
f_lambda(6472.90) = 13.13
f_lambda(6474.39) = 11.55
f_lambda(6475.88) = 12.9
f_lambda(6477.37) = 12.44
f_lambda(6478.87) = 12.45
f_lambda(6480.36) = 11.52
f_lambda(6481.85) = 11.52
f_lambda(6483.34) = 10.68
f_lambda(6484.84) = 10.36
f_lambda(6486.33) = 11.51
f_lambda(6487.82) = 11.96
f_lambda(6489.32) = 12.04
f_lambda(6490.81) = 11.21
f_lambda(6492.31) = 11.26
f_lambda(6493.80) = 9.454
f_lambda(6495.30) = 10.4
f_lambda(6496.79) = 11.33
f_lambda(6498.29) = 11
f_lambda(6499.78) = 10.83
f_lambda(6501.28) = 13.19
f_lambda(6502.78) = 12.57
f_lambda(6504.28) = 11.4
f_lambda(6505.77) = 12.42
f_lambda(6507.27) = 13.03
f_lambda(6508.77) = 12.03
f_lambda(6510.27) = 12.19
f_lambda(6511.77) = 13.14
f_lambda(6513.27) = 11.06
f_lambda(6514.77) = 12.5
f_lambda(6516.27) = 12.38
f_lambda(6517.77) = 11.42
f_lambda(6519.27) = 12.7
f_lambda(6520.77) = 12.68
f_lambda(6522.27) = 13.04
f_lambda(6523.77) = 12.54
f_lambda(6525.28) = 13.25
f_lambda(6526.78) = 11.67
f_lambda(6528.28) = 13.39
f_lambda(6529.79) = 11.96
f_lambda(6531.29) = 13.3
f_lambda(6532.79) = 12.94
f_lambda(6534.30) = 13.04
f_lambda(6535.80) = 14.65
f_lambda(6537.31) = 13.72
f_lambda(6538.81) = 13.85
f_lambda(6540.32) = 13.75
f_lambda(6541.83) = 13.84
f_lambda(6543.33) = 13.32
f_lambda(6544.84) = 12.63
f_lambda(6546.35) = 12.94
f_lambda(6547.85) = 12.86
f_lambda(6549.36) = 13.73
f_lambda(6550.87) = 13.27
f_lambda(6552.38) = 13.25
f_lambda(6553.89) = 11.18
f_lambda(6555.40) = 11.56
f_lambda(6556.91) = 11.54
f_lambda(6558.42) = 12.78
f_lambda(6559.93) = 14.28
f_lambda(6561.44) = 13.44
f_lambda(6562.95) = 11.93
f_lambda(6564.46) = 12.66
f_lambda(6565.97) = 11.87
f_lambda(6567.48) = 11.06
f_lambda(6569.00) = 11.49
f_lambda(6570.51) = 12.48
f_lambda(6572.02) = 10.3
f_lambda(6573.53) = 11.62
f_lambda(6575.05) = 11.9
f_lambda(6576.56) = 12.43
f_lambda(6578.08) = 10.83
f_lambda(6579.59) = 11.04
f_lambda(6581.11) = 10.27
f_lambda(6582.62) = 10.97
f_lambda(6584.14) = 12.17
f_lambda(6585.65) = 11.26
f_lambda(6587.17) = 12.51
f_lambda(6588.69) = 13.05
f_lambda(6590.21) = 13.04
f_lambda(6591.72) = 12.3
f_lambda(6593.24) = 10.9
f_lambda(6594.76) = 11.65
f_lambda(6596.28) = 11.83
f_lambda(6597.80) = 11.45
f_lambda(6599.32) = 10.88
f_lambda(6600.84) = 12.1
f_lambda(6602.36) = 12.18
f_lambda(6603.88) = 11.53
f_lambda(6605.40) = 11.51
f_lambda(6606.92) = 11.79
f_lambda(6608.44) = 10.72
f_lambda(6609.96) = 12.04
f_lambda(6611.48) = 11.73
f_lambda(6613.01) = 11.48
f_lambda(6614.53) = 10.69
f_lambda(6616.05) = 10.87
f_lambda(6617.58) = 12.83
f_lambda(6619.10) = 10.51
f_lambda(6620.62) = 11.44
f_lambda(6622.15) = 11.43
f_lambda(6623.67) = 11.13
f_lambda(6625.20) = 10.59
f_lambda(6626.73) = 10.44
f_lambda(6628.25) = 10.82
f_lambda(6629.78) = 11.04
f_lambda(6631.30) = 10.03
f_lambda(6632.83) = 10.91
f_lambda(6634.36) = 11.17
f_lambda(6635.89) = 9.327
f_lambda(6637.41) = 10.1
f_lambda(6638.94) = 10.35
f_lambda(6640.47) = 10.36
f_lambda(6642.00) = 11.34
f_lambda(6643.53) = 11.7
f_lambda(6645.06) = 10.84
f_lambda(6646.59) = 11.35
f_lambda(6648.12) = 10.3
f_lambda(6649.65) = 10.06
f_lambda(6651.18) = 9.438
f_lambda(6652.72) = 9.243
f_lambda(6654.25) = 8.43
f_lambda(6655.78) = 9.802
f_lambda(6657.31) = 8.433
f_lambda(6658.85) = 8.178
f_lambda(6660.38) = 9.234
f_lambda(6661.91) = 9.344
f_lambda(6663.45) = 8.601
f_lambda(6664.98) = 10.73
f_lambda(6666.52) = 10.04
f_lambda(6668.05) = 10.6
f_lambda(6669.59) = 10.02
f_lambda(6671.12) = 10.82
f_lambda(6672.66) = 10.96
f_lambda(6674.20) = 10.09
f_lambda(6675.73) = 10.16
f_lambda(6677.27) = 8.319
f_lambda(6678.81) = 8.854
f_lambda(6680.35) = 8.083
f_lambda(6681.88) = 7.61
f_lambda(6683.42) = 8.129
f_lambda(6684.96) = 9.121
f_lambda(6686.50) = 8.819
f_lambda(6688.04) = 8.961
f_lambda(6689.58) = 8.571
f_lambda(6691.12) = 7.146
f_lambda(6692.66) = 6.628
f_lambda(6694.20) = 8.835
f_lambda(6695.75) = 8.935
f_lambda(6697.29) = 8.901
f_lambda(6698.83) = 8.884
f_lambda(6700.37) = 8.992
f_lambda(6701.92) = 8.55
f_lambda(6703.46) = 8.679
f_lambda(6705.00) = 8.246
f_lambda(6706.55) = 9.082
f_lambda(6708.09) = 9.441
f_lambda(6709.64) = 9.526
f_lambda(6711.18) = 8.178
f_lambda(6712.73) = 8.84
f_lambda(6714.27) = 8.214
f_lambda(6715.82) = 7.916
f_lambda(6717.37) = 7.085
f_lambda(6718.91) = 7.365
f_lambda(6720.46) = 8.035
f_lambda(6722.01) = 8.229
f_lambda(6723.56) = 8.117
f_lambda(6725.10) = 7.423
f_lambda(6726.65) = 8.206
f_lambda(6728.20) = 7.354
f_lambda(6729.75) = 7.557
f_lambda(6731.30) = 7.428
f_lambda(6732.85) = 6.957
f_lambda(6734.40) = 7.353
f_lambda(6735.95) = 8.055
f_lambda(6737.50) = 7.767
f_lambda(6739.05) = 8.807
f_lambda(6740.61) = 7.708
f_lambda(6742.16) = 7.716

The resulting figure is 6642.00 AA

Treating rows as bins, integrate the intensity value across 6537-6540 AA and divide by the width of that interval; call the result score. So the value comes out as 14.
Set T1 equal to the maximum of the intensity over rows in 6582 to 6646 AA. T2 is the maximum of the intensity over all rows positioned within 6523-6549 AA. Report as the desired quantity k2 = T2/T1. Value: 1.12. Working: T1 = 13.05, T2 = 14.65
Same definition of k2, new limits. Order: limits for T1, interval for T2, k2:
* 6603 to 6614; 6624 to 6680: 0.97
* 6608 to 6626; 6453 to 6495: 1.02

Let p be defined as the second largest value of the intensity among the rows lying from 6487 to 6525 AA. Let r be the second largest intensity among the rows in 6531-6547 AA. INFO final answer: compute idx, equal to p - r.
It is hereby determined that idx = -0.7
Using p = 13.14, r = 13.85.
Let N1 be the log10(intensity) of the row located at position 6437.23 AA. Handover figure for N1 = 0.97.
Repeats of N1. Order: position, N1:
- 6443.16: 1.04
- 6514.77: 1.10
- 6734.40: 0.87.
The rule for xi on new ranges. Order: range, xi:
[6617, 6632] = 6617.58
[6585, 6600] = 6585.65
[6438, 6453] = 6441.68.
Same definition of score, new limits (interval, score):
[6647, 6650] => 10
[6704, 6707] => 9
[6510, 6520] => 12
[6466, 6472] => 11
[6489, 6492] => 12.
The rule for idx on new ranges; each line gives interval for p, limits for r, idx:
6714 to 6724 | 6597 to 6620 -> -4.0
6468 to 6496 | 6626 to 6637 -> 1.9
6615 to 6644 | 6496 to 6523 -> -1.4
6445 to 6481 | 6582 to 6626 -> -0.1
